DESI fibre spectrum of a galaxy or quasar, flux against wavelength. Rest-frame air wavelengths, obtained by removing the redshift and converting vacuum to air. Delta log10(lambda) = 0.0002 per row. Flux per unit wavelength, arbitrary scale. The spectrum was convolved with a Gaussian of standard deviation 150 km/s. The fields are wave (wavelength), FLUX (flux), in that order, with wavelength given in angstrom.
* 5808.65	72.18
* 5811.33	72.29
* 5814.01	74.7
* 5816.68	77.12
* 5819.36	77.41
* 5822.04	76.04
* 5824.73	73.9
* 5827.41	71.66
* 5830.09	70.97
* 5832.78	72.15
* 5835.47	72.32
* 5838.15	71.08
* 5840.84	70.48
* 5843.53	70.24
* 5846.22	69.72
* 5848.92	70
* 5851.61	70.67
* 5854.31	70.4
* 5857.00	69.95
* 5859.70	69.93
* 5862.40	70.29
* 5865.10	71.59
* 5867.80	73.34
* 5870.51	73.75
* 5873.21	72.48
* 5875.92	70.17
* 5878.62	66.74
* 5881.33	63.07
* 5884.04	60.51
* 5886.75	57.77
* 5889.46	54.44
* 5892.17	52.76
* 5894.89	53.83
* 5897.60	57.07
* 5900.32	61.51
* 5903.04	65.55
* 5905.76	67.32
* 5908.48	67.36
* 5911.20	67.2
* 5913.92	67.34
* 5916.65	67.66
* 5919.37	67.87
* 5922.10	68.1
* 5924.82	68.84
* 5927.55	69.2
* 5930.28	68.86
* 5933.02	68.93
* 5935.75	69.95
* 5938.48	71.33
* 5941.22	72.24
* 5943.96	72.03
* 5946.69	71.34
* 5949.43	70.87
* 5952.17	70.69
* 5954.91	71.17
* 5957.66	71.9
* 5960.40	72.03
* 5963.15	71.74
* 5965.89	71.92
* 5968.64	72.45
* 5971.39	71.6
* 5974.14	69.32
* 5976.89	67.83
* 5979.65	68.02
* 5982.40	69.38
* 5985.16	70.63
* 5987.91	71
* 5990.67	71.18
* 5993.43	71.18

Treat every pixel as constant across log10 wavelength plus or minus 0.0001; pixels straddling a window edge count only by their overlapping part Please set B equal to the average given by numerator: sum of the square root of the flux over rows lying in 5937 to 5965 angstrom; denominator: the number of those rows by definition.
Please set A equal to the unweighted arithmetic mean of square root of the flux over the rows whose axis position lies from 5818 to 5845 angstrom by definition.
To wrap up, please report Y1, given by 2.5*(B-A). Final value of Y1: -0.2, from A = 8.52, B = 8.5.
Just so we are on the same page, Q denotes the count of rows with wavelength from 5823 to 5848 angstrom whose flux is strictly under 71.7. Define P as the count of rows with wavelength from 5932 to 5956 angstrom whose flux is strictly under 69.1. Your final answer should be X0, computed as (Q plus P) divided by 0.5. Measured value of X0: 14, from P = 1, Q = 6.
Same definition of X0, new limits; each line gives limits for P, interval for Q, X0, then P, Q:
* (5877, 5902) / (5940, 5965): 26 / 9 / 4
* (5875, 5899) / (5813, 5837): 20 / 8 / 2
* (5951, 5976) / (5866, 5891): 12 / 0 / 6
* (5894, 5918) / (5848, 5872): 32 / 9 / 7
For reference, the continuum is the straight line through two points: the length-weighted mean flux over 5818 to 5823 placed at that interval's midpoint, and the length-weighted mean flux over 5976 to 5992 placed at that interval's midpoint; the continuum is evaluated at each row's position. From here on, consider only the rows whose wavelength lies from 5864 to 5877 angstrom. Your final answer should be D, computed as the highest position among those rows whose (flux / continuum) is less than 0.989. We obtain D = 5875.92 angstrom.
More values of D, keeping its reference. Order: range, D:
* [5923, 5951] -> 5935.75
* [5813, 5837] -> 5835.47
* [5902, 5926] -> 5924.82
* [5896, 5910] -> 5908.48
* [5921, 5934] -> 5933.02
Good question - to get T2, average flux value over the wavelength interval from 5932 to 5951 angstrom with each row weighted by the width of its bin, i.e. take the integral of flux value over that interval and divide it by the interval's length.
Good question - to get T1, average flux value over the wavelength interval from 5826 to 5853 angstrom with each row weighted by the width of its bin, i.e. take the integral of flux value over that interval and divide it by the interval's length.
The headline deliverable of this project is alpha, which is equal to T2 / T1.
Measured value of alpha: 1.00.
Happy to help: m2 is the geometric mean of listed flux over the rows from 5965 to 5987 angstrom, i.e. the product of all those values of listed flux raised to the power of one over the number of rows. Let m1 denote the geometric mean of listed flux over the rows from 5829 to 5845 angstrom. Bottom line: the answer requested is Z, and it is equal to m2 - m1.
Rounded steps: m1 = 71.2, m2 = 70.1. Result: -1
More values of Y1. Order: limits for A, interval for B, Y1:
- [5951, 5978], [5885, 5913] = -1.7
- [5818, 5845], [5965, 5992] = -0.3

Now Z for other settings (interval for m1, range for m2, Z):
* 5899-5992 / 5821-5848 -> 2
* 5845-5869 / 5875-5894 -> -10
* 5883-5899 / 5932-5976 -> 15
